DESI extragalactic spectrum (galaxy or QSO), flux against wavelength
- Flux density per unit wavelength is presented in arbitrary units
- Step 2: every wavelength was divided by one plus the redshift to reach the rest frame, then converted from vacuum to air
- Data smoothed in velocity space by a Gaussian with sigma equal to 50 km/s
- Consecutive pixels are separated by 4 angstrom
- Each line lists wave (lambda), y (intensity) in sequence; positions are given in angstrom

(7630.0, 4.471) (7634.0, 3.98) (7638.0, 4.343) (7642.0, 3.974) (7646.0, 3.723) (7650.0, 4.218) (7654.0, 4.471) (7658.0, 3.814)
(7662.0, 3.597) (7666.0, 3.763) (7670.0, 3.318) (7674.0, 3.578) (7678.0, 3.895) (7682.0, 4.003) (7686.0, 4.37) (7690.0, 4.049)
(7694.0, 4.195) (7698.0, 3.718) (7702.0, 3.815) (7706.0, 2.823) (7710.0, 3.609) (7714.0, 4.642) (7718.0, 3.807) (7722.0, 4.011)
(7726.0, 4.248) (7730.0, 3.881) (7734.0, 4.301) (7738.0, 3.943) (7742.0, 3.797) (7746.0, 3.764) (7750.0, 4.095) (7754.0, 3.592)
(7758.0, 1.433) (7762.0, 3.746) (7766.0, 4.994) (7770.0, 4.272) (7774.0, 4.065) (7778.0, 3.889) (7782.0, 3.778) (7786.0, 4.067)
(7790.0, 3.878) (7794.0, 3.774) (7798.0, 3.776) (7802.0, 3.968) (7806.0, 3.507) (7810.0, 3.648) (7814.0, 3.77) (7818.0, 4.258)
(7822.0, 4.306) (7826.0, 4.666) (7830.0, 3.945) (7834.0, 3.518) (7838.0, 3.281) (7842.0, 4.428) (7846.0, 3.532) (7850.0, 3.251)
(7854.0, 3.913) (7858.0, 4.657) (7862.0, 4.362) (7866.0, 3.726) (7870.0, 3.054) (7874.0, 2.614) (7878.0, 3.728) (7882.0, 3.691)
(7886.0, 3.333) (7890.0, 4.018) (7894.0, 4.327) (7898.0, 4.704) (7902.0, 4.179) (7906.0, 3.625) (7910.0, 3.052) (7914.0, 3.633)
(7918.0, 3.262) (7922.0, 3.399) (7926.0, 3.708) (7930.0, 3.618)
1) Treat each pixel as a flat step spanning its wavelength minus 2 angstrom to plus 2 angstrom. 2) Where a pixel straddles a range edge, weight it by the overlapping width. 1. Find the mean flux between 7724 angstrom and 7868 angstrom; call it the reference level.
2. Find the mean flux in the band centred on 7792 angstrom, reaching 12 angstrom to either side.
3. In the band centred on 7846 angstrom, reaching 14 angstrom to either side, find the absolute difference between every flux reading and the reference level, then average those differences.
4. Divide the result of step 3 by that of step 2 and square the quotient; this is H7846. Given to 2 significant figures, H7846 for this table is 0.015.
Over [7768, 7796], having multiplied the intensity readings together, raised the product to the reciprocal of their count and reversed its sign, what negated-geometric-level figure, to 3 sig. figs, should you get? -3.96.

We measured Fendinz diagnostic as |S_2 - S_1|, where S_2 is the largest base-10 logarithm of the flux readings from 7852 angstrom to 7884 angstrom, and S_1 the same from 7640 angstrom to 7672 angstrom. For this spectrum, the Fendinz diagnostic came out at 0.018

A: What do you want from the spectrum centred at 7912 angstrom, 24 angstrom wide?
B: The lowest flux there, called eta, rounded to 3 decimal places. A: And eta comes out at 3.052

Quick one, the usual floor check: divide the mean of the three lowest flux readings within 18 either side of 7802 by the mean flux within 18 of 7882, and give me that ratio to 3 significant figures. 0.987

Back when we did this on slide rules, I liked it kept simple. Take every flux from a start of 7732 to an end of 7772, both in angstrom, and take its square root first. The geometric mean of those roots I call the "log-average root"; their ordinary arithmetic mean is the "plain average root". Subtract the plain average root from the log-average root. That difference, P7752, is -0.022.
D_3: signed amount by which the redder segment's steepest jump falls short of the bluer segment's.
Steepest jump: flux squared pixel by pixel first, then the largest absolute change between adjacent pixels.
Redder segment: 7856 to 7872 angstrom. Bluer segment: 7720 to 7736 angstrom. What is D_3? -2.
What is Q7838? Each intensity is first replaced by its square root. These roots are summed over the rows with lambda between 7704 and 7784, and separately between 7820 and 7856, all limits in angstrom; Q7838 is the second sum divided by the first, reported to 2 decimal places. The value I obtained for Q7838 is 0.45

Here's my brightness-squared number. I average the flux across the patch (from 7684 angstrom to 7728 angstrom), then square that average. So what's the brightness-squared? 15.5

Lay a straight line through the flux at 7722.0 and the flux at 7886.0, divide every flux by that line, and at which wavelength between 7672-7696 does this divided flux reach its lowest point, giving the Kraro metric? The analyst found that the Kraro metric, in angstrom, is 7674.0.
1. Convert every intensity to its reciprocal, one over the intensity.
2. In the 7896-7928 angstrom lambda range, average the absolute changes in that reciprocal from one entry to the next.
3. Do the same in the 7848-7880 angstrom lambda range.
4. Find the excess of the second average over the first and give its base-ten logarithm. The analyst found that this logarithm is -1.7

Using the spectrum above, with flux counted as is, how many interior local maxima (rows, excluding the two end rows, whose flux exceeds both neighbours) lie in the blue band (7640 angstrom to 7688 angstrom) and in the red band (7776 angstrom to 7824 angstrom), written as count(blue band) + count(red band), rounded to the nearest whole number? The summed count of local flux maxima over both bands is 4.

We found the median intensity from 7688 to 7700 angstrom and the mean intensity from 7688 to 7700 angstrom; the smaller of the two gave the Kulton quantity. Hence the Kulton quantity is 3.99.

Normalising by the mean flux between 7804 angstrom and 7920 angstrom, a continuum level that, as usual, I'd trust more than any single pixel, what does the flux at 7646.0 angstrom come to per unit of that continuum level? 0.98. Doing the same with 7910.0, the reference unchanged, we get 0.80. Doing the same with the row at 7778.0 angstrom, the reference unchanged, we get 1.03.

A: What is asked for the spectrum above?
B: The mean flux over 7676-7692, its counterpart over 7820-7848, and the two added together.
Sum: 8.0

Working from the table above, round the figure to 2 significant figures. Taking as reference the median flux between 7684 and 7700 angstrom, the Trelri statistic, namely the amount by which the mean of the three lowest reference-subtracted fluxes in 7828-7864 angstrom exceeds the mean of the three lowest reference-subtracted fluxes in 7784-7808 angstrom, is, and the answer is -0.34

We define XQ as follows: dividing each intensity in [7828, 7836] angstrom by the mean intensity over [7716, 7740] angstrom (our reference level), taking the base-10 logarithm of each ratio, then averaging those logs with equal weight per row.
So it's -0.034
